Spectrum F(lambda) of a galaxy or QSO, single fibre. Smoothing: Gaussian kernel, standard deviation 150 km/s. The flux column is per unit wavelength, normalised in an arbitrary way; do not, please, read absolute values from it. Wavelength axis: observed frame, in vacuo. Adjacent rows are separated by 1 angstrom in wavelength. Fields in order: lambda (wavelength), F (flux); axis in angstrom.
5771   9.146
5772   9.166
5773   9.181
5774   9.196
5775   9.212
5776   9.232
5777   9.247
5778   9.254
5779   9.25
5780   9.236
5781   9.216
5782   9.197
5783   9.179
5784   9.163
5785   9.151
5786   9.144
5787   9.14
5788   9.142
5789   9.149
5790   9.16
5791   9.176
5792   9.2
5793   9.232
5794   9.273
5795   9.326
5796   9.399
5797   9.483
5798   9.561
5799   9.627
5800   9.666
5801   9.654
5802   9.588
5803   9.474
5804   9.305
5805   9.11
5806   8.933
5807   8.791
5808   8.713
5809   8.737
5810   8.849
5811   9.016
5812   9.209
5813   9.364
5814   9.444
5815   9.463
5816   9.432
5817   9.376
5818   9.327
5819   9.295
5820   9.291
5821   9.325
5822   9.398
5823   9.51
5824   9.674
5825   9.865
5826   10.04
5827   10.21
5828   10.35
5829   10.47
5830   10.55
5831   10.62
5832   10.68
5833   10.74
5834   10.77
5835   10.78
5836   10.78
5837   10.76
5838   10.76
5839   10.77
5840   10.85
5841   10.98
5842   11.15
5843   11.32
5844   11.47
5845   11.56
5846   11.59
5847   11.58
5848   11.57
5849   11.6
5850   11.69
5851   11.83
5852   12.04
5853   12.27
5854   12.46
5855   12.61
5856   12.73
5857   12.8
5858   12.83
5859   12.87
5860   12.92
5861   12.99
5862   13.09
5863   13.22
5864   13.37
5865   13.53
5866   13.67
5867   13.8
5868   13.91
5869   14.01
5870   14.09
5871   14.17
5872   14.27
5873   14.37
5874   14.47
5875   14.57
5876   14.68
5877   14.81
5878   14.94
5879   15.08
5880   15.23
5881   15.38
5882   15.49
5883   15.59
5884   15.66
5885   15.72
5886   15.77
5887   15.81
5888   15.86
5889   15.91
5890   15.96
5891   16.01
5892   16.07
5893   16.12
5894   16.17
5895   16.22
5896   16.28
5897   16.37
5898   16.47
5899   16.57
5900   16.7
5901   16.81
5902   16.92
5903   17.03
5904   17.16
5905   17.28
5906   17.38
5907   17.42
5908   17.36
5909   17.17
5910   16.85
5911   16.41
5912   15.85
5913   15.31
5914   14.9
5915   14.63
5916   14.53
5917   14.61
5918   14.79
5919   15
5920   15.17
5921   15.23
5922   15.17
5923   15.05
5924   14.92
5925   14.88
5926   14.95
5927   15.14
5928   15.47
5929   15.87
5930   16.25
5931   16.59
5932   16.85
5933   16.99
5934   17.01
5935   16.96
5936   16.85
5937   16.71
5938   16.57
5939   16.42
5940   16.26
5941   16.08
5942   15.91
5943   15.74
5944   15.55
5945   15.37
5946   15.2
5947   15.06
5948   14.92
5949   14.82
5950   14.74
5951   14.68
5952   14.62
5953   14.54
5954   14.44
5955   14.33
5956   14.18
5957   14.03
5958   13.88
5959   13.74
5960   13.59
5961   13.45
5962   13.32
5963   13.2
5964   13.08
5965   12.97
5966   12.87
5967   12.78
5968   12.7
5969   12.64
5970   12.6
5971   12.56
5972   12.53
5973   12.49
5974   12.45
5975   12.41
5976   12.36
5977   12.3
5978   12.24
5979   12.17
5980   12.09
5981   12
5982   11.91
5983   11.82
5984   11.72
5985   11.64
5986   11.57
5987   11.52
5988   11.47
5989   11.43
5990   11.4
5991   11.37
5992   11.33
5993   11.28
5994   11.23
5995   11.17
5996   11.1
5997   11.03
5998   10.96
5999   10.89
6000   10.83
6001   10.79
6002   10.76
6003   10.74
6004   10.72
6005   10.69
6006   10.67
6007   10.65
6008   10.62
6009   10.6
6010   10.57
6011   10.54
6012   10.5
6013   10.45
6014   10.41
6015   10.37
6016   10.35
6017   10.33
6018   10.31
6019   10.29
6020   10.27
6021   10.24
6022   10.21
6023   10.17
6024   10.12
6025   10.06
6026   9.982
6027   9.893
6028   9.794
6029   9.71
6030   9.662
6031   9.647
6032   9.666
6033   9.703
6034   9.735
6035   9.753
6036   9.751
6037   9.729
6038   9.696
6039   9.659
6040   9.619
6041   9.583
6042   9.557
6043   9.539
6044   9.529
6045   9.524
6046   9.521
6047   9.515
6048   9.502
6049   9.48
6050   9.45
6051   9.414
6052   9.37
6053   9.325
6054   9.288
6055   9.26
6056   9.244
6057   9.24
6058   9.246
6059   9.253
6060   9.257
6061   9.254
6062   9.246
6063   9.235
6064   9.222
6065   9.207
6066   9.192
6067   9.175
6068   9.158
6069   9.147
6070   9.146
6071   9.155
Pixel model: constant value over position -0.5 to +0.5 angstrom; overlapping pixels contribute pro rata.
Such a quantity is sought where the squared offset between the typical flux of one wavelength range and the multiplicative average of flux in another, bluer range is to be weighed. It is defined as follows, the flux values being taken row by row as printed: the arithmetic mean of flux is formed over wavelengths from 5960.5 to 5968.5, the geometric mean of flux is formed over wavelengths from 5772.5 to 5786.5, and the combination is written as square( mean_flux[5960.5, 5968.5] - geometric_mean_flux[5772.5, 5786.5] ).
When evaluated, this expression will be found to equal 15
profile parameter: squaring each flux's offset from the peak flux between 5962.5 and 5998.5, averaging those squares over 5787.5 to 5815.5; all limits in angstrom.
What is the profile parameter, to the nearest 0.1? 15.7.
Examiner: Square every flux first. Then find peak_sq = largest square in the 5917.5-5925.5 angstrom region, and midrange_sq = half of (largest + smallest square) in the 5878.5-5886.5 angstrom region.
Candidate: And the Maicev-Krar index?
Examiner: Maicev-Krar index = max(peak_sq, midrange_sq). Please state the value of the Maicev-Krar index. 238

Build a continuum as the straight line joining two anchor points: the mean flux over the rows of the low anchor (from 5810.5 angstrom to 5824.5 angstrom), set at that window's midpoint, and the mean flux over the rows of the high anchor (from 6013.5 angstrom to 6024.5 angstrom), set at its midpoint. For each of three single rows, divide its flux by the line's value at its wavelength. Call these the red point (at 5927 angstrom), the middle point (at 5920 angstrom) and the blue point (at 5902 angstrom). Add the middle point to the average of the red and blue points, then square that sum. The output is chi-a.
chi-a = 10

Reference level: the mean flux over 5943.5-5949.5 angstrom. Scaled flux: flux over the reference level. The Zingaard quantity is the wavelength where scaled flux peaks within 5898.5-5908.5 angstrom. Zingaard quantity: 5907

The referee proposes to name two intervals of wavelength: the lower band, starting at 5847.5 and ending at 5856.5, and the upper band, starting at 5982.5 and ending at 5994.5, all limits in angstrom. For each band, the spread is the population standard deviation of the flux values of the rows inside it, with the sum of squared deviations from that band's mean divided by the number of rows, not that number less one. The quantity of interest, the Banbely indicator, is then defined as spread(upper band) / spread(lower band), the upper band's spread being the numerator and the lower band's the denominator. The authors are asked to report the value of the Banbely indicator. 0.41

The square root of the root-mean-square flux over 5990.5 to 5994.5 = 3.36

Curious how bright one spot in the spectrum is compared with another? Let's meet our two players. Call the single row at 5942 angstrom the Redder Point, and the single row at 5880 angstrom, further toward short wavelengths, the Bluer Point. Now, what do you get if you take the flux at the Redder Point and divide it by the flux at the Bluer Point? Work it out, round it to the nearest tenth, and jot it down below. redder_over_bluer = 1.0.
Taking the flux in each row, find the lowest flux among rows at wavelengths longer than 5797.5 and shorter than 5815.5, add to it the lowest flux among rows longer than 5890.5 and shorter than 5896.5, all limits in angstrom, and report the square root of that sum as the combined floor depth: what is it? 4.97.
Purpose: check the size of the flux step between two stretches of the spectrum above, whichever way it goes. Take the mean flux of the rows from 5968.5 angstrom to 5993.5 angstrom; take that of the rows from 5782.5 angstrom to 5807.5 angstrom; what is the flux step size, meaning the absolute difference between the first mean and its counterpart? 2.7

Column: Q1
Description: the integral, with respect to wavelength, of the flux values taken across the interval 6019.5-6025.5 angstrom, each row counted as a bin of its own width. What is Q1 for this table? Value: 61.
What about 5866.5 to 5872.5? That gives 84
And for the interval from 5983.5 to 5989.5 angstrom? 69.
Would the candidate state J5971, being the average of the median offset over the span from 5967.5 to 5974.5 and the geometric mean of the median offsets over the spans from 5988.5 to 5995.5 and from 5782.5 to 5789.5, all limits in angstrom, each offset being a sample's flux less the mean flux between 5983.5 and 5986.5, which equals 0.9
